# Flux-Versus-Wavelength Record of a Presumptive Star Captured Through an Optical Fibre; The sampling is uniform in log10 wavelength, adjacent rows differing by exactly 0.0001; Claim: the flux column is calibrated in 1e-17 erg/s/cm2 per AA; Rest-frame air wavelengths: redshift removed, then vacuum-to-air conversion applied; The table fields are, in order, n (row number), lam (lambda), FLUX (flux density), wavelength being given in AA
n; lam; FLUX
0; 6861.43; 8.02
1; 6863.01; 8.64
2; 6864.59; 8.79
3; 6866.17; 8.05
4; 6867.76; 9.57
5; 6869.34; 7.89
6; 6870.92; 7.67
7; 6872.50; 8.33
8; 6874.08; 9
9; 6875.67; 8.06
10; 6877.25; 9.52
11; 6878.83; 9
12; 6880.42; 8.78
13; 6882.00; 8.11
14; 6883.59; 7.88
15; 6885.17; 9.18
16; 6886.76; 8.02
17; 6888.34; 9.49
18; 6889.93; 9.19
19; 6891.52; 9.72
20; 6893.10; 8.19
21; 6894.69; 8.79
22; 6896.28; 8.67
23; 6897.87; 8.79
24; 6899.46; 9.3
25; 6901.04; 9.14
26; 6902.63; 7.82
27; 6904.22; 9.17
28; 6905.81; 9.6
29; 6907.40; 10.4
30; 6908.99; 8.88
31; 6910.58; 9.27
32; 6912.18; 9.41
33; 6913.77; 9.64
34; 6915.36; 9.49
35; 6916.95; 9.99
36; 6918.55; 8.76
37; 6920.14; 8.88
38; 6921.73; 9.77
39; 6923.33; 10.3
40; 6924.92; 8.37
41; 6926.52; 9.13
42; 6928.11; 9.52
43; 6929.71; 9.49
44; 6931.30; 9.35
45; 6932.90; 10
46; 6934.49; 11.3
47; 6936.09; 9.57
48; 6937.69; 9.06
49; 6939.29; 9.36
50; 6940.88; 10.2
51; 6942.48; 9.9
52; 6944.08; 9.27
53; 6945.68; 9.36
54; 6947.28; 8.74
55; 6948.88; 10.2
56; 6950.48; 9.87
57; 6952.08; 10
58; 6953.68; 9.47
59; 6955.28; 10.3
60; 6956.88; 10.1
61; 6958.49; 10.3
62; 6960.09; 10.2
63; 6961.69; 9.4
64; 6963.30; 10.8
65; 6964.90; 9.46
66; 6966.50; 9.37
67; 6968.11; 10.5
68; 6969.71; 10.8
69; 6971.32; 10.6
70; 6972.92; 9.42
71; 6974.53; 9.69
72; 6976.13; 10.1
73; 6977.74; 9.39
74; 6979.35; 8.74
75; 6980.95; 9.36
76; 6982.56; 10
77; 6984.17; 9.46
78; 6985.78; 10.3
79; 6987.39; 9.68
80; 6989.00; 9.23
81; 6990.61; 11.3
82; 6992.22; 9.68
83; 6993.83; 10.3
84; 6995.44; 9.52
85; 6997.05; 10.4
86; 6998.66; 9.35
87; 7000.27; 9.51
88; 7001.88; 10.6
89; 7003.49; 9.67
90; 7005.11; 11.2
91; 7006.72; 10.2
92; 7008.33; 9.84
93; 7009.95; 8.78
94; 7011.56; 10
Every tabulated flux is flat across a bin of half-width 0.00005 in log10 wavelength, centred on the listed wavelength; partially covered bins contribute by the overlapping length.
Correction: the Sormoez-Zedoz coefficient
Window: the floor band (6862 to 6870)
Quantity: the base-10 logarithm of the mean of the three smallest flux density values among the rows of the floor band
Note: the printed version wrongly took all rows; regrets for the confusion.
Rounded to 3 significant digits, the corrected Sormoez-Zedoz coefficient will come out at 0.913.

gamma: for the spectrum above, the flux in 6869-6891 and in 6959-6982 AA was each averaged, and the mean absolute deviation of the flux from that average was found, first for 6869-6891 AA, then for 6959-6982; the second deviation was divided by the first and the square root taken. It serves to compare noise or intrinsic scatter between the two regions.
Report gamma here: 0.98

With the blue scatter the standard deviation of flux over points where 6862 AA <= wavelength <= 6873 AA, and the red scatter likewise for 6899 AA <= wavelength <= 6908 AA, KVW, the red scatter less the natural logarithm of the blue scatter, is 1.28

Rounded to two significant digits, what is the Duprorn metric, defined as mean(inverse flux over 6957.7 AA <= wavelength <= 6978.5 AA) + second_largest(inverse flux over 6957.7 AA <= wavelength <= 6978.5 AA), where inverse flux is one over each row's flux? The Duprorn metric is 0.21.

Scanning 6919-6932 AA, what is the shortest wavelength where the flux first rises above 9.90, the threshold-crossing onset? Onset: 6923.33 AA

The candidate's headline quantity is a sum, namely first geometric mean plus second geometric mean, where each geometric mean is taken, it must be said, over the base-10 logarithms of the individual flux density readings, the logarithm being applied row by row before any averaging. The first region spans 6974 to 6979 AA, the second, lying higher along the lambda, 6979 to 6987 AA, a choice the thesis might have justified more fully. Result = 1.97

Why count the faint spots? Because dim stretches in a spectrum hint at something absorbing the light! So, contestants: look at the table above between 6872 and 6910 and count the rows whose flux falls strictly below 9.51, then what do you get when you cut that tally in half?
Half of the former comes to 10.0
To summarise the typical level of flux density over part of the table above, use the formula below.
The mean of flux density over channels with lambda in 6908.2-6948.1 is 9.48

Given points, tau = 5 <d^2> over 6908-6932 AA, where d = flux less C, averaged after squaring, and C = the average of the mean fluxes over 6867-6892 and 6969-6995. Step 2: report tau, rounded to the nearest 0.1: 1.2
